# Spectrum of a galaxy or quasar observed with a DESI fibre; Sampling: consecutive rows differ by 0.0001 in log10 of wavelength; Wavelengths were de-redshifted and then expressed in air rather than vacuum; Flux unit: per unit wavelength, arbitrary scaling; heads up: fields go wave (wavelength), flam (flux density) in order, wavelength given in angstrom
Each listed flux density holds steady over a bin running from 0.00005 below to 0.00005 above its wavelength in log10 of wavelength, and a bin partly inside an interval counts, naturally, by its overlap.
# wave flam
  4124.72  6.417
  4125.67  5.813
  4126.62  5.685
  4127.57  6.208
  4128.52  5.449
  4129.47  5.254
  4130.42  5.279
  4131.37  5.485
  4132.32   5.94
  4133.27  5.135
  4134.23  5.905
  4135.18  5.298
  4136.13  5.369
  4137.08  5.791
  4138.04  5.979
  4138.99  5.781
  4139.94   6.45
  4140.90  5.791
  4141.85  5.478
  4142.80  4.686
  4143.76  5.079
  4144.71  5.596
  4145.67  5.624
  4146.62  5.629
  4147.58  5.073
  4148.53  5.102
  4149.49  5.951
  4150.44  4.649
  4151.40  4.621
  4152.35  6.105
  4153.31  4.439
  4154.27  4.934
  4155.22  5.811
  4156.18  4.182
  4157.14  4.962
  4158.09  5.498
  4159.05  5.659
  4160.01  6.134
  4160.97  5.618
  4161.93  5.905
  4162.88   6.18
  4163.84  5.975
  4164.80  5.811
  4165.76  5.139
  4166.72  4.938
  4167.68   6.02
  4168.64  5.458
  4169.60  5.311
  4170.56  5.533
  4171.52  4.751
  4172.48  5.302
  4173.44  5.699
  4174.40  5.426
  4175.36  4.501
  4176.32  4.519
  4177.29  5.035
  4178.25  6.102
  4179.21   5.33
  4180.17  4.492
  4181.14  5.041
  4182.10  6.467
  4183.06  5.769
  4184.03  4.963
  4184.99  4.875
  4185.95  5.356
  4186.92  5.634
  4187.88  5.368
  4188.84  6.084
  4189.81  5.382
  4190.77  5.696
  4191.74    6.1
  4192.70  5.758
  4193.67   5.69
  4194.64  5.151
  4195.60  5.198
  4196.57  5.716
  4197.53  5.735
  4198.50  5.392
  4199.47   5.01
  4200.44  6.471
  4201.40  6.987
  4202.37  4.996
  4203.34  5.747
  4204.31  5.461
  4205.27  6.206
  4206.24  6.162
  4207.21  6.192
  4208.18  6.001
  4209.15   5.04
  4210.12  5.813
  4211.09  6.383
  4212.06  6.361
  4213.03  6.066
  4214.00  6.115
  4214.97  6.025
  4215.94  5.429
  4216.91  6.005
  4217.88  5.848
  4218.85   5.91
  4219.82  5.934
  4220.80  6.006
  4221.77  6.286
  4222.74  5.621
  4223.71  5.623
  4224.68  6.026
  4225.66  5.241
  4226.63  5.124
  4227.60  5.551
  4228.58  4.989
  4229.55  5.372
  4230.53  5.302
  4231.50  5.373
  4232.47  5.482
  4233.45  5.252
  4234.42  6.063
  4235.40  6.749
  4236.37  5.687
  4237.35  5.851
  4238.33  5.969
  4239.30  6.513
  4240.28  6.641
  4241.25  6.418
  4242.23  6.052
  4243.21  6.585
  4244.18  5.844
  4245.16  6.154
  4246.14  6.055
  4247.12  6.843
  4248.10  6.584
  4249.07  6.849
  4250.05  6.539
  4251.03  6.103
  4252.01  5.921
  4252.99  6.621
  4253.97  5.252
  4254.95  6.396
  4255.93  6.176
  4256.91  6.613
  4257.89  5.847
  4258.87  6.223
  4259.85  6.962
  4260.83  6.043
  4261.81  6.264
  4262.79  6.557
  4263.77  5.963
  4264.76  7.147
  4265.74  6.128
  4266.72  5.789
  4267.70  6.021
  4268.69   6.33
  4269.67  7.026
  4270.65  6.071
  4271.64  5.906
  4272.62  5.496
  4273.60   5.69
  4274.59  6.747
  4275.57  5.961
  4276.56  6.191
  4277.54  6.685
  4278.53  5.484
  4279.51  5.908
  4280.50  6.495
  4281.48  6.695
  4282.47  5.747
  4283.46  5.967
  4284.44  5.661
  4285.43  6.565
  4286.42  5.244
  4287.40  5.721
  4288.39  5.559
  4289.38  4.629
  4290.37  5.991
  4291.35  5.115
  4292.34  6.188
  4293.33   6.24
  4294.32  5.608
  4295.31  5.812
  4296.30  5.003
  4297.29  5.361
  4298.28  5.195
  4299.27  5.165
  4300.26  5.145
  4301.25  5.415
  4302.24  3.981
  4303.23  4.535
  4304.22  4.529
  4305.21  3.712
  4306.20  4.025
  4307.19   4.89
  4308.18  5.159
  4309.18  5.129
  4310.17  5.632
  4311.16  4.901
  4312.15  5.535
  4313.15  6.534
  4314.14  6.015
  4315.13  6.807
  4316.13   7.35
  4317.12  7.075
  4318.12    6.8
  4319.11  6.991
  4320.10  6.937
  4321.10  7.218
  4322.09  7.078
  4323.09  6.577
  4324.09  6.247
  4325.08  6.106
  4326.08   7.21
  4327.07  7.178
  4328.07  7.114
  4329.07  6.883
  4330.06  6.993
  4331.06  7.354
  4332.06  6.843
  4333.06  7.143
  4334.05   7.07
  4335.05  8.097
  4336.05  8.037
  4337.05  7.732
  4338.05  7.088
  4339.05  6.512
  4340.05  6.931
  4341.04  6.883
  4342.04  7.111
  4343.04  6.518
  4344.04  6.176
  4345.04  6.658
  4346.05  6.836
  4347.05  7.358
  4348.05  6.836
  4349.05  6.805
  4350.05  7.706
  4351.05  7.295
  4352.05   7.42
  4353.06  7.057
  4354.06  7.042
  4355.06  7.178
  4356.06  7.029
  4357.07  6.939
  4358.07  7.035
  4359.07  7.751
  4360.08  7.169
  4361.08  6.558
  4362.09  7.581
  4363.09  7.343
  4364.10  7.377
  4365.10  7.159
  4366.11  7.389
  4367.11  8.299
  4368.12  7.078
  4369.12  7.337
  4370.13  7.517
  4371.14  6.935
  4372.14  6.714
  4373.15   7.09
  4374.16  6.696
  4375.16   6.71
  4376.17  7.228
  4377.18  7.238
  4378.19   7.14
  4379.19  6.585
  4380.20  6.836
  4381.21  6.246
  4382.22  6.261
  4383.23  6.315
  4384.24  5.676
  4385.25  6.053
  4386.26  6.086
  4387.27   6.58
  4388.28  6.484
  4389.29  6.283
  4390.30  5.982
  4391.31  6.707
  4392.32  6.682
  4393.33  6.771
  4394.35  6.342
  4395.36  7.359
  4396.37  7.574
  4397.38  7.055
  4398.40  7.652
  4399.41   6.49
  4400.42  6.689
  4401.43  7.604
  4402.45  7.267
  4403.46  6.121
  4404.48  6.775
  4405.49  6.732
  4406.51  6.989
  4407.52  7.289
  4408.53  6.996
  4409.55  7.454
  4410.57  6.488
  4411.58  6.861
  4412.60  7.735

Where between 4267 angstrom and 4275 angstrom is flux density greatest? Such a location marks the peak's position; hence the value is 4269.67 angstrom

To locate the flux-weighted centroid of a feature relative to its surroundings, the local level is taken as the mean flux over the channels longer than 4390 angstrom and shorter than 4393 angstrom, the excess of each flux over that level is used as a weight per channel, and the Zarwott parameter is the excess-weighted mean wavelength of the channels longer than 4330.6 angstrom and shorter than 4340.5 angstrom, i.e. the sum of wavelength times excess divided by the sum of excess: 4335.3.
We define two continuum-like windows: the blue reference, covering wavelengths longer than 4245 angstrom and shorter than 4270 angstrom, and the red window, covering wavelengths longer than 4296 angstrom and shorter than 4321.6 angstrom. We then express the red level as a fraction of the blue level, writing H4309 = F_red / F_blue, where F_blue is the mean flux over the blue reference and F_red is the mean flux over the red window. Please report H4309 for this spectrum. 0.88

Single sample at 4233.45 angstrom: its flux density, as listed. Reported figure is 5.252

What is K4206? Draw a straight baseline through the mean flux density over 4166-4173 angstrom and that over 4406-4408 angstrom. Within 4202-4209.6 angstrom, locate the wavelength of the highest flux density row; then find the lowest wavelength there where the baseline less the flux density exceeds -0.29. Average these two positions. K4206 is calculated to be 4203.8 angstrom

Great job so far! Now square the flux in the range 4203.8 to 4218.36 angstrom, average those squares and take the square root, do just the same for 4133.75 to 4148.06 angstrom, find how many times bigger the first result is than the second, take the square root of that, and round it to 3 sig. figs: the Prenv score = 1.03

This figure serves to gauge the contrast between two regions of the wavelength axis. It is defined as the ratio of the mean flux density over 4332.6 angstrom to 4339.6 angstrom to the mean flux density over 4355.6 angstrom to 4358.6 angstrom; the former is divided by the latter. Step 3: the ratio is 1.05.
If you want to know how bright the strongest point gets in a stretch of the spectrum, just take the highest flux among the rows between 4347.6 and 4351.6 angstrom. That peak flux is 7.706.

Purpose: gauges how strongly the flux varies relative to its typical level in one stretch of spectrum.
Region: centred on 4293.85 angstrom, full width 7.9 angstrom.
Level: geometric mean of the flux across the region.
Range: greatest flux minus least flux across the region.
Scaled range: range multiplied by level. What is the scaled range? 7.0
